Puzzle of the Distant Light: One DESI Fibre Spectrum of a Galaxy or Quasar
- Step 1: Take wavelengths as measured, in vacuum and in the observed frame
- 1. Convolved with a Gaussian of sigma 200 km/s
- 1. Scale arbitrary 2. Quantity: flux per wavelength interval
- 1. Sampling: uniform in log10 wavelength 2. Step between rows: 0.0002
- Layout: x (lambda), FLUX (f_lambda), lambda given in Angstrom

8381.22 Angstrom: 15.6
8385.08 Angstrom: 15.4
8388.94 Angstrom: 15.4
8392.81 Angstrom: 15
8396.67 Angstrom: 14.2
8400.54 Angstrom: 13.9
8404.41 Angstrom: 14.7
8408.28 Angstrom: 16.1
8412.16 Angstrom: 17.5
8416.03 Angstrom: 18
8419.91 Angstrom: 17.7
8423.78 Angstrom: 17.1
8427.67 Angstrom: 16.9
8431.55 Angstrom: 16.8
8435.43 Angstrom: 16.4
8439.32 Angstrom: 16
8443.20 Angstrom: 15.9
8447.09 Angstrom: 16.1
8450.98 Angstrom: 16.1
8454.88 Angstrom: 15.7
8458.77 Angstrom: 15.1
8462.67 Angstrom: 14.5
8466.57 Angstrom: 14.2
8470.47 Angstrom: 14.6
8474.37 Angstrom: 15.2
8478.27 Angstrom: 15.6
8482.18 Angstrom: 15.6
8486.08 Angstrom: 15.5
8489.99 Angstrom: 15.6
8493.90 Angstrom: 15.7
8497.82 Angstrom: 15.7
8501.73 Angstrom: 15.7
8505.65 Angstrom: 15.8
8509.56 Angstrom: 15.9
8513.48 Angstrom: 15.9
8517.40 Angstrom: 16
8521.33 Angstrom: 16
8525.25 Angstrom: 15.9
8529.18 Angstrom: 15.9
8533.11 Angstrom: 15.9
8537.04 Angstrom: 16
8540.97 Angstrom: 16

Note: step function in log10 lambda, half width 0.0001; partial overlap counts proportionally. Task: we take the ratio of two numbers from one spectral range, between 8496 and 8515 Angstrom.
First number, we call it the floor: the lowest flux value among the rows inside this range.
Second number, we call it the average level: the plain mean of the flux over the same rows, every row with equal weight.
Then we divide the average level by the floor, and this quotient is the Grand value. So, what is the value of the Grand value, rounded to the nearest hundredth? 1.01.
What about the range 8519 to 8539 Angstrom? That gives 1.00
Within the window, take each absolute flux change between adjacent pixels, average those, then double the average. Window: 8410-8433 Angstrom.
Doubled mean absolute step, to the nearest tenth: 0.7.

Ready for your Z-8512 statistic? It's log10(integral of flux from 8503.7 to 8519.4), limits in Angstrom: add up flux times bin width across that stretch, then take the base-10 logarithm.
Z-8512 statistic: 2.40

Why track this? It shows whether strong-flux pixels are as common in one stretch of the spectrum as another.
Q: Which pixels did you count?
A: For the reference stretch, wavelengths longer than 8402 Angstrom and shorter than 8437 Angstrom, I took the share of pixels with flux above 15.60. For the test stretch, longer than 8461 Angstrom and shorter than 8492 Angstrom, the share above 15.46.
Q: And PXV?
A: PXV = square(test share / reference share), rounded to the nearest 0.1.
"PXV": 0.3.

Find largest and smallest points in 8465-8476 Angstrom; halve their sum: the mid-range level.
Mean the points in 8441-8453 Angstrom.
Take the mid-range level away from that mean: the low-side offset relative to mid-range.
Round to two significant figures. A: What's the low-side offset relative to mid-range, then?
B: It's 1.3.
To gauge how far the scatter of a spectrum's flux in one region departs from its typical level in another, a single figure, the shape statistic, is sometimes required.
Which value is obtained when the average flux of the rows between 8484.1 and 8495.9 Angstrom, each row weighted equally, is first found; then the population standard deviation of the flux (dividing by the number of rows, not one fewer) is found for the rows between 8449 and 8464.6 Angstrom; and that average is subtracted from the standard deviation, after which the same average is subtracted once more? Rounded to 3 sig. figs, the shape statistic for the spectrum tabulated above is -30.6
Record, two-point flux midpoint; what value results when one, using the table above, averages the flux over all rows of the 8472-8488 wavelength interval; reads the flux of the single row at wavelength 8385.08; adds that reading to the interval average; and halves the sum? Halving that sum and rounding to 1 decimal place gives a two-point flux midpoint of 15.4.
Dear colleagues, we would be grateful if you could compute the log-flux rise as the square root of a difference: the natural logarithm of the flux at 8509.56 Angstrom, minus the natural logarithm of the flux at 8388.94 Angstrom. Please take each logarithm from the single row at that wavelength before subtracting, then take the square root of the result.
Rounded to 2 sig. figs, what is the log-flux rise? 0.18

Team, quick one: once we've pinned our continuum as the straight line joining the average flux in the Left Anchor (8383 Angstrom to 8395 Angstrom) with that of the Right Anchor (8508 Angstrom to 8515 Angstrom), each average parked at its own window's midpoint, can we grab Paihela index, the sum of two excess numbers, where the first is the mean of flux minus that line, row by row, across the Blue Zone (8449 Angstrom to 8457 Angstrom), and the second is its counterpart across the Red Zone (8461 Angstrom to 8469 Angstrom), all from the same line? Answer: -1.00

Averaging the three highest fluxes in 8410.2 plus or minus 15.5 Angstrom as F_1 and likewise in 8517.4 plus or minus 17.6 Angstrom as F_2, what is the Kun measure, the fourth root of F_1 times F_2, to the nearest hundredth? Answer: 4.10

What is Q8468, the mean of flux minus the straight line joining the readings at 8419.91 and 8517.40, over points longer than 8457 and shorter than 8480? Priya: -2.0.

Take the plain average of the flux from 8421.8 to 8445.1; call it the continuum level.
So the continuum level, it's 16.5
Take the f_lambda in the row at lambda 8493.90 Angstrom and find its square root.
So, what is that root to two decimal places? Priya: 3.96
